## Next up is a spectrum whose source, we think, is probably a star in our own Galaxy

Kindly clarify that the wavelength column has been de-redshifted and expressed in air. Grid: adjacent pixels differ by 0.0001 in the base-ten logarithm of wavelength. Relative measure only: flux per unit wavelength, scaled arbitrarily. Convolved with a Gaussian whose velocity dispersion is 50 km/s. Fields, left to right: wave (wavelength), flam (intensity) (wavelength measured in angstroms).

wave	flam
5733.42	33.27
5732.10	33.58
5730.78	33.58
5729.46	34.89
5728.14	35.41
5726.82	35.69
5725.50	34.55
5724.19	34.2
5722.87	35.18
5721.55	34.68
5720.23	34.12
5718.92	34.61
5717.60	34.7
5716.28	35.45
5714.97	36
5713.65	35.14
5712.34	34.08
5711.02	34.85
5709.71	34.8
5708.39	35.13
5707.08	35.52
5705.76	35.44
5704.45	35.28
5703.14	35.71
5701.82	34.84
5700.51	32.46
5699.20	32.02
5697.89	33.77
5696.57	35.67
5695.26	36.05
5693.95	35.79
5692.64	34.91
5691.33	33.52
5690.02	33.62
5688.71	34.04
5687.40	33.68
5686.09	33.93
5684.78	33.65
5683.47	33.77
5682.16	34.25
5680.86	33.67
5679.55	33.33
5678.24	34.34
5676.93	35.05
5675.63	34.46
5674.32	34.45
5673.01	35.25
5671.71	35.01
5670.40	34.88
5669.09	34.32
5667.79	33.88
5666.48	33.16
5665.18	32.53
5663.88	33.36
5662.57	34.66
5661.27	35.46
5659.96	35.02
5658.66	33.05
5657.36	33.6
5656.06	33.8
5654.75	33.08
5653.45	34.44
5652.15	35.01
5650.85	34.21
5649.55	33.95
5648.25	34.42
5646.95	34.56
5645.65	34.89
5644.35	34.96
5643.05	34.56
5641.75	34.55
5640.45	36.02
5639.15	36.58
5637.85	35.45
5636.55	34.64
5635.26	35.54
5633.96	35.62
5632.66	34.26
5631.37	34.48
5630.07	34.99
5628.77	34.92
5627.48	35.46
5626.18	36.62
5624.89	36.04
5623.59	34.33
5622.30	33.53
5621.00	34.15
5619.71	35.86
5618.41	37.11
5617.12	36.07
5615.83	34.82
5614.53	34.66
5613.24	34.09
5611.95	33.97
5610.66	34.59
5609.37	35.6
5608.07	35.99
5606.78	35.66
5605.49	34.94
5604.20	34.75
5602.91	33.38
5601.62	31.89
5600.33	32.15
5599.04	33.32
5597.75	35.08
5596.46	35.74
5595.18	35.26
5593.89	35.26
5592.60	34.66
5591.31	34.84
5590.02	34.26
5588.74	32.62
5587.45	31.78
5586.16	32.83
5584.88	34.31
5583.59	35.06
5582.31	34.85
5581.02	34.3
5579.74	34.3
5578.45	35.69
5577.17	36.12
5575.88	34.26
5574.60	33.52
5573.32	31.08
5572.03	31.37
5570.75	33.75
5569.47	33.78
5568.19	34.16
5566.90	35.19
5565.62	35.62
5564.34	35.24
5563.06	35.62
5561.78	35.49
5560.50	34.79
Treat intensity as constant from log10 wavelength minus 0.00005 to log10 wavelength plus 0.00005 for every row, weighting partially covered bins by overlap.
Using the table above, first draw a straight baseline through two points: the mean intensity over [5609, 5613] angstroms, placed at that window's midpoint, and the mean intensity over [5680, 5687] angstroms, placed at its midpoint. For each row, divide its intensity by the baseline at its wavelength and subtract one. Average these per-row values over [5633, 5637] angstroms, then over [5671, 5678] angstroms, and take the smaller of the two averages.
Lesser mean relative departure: 0.024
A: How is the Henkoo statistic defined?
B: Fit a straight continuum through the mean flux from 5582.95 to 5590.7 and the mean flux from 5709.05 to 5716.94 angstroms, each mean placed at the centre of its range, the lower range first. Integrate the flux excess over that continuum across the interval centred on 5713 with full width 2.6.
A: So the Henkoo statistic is -1.2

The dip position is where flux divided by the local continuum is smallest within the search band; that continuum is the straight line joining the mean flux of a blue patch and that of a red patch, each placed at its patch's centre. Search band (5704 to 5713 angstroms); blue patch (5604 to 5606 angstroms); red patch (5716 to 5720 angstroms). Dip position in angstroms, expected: 5712.34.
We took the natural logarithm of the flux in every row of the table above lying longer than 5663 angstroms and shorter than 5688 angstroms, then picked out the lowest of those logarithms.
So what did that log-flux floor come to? 3.48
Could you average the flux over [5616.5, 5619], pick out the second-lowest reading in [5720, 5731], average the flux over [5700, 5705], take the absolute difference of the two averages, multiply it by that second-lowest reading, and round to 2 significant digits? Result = 69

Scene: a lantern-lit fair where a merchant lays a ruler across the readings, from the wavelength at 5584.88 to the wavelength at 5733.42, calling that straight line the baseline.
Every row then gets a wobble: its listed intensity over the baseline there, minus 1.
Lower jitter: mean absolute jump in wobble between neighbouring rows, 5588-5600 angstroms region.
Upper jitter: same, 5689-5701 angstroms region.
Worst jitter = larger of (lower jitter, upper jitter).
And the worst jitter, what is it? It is 0.026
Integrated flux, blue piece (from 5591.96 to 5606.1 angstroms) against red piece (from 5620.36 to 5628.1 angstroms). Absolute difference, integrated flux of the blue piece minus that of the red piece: 213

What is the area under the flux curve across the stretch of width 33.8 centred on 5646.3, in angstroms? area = 1172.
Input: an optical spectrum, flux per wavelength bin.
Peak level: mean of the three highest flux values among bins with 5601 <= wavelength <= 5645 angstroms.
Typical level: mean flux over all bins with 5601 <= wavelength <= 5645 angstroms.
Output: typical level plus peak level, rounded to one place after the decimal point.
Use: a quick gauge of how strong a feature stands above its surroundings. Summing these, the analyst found 71.8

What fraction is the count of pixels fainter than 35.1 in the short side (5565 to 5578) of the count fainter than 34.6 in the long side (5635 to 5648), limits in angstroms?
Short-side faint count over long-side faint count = 2.3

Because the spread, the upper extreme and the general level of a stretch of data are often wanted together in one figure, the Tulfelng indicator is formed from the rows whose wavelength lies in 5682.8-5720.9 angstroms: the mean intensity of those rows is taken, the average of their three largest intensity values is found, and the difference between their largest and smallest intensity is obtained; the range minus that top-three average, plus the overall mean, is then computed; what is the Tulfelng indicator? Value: 2.65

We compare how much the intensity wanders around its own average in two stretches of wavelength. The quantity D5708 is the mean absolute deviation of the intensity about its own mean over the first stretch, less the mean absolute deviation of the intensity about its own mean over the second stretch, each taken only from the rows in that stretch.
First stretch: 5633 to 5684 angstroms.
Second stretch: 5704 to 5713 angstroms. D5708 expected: 0.29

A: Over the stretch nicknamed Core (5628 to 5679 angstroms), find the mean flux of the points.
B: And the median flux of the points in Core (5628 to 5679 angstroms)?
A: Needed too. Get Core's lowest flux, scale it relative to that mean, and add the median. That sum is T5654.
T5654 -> 35.5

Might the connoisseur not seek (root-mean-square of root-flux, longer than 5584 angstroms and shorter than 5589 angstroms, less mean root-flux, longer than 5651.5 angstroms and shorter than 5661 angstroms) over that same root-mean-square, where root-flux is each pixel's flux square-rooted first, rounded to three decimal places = -0.017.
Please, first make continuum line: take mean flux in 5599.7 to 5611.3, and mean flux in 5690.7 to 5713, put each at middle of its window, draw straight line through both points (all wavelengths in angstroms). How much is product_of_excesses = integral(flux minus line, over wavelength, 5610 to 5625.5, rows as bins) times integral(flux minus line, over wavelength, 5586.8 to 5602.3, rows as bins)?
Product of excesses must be -51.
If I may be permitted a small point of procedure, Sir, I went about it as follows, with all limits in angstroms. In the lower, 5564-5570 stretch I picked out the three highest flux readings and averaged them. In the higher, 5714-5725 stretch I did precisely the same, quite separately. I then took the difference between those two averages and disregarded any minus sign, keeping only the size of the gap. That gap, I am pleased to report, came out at 0.19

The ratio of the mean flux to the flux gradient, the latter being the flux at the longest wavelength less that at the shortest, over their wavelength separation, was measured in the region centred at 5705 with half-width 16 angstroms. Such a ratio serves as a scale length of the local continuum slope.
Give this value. 2098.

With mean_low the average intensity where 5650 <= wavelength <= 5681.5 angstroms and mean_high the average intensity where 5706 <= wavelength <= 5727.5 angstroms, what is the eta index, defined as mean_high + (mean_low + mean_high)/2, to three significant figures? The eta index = 69.5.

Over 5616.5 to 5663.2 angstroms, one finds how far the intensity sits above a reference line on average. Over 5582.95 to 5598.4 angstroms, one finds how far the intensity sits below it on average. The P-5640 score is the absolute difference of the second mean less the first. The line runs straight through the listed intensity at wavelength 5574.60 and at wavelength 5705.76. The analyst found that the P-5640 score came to 0.96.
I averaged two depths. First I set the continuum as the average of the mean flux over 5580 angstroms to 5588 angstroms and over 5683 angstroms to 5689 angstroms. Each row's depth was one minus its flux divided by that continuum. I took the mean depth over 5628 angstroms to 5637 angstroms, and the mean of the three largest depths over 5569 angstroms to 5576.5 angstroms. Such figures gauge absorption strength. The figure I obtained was 0.011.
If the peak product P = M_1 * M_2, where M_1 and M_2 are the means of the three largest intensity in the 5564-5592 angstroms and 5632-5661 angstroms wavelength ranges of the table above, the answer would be 1292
